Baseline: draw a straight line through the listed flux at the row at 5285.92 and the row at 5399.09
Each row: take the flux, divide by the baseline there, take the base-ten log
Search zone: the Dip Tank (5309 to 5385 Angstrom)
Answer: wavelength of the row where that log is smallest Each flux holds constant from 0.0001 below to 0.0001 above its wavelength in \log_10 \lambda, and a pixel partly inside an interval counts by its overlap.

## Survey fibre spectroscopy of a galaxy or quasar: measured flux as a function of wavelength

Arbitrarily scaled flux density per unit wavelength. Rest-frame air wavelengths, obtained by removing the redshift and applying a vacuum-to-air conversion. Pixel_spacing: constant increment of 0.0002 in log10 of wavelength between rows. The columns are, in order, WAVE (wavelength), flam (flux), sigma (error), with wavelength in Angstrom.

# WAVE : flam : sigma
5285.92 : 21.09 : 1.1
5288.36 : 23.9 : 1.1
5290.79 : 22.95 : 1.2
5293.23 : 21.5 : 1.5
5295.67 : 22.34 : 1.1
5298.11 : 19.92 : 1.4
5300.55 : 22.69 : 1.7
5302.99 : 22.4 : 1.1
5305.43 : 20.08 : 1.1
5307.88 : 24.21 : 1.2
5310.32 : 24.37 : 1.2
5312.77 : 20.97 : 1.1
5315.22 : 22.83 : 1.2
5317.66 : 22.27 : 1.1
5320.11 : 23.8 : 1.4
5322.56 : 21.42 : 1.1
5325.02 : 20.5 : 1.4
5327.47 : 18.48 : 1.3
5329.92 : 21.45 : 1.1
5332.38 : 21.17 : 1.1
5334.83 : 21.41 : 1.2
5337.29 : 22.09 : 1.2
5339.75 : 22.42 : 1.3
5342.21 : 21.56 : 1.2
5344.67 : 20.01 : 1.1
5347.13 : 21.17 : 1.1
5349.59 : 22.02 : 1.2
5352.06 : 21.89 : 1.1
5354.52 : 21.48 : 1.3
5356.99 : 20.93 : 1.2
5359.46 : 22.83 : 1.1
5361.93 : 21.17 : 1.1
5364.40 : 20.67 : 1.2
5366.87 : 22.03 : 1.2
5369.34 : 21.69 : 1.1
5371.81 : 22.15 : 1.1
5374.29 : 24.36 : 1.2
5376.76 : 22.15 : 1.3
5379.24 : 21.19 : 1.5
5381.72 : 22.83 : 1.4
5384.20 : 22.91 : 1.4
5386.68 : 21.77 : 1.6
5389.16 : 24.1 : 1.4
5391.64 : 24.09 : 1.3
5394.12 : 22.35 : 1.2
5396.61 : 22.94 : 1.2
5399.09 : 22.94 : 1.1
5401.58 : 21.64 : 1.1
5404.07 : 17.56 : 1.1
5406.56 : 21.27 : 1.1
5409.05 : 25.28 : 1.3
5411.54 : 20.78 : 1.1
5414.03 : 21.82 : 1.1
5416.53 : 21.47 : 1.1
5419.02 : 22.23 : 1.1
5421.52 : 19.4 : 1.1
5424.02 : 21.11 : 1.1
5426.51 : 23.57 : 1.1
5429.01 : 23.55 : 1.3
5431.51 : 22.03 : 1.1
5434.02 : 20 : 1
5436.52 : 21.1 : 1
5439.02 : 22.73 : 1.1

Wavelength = 5327.47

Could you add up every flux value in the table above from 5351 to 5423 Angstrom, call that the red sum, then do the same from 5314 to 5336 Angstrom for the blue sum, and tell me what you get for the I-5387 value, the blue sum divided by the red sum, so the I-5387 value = 0.30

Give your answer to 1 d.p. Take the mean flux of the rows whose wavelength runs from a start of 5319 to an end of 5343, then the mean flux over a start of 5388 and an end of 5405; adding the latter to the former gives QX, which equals 43.7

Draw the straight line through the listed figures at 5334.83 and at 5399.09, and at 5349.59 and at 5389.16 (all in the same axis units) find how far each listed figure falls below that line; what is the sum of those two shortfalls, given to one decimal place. -1.7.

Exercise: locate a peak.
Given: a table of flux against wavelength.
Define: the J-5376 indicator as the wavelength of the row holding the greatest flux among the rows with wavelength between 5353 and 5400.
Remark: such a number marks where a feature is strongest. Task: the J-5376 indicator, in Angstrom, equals 5374.29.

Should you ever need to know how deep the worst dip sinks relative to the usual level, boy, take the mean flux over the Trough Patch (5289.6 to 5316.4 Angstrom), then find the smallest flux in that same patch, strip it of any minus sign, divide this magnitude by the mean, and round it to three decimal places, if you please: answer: 0.897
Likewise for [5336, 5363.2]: 0.927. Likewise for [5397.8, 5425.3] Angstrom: 0.820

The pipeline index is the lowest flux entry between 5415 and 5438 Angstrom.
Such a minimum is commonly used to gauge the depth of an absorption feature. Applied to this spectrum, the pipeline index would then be 19.4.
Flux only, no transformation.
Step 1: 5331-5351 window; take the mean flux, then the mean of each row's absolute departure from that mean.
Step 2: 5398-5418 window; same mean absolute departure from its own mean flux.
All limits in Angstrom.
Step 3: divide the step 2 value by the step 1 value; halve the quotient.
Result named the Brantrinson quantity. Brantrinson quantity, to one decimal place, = 1.2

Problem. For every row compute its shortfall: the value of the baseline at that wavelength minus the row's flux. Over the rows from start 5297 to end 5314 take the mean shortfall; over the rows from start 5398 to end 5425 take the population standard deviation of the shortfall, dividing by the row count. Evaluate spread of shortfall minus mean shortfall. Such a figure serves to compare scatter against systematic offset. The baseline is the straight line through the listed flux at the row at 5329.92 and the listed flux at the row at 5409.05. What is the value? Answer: 3.8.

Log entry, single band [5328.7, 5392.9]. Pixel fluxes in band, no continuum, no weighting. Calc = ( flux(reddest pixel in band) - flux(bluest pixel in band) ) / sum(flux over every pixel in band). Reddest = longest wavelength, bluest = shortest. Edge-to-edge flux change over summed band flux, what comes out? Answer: 0.005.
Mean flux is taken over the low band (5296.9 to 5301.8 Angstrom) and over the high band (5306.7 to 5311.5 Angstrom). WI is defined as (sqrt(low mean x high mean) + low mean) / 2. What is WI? 22.0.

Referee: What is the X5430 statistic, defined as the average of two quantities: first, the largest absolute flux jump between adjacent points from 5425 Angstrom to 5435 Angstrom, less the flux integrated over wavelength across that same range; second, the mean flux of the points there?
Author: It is -99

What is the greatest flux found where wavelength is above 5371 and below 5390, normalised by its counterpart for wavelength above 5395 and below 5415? 0.96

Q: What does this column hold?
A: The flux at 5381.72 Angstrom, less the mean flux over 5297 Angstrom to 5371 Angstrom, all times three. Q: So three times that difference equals 3.5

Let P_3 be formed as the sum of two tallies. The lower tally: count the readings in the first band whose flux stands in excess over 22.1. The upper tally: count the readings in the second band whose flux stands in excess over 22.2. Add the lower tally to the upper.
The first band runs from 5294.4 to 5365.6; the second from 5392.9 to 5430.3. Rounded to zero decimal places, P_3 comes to 17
